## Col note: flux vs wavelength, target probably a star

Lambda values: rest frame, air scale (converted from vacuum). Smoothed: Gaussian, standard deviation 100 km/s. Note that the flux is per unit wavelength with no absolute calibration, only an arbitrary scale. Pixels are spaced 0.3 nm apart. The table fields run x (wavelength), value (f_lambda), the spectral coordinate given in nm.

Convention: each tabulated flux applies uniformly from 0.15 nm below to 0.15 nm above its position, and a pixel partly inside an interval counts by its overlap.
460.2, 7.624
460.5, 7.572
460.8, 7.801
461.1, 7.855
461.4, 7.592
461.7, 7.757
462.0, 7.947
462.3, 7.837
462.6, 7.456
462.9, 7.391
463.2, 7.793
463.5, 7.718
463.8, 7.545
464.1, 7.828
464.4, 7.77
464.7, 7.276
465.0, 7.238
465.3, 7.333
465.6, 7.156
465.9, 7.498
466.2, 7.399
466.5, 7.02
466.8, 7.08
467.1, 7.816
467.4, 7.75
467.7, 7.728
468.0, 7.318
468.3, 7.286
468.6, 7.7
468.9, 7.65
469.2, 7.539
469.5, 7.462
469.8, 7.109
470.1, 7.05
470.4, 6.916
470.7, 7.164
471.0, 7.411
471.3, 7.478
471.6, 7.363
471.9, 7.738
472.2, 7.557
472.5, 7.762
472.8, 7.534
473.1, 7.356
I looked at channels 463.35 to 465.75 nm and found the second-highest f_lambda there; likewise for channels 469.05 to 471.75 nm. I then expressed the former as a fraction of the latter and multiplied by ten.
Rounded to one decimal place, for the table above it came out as 10.4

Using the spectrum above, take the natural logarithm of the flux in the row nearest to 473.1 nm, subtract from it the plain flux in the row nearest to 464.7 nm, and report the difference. -5.3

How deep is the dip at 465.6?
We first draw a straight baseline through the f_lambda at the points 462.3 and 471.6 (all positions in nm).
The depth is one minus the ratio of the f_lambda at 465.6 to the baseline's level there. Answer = 0.07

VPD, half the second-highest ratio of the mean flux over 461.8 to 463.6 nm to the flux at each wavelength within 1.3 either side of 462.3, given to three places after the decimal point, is 0.516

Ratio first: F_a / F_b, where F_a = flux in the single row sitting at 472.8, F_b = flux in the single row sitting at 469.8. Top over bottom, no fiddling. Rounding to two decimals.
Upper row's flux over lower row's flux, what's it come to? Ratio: 1.06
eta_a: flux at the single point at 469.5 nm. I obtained 7.462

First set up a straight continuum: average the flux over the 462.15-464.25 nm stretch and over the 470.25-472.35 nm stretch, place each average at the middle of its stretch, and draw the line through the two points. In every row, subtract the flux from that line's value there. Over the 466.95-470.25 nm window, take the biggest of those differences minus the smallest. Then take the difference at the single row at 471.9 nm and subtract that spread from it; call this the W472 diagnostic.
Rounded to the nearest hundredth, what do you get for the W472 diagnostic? -1.05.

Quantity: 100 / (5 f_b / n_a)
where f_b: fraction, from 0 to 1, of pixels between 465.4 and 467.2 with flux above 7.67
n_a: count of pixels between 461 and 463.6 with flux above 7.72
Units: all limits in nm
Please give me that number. 600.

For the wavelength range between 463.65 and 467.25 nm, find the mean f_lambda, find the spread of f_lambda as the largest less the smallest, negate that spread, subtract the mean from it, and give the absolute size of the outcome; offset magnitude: 8.22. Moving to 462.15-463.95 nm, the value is 8.07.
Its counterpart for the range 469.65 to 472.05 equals 8.10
